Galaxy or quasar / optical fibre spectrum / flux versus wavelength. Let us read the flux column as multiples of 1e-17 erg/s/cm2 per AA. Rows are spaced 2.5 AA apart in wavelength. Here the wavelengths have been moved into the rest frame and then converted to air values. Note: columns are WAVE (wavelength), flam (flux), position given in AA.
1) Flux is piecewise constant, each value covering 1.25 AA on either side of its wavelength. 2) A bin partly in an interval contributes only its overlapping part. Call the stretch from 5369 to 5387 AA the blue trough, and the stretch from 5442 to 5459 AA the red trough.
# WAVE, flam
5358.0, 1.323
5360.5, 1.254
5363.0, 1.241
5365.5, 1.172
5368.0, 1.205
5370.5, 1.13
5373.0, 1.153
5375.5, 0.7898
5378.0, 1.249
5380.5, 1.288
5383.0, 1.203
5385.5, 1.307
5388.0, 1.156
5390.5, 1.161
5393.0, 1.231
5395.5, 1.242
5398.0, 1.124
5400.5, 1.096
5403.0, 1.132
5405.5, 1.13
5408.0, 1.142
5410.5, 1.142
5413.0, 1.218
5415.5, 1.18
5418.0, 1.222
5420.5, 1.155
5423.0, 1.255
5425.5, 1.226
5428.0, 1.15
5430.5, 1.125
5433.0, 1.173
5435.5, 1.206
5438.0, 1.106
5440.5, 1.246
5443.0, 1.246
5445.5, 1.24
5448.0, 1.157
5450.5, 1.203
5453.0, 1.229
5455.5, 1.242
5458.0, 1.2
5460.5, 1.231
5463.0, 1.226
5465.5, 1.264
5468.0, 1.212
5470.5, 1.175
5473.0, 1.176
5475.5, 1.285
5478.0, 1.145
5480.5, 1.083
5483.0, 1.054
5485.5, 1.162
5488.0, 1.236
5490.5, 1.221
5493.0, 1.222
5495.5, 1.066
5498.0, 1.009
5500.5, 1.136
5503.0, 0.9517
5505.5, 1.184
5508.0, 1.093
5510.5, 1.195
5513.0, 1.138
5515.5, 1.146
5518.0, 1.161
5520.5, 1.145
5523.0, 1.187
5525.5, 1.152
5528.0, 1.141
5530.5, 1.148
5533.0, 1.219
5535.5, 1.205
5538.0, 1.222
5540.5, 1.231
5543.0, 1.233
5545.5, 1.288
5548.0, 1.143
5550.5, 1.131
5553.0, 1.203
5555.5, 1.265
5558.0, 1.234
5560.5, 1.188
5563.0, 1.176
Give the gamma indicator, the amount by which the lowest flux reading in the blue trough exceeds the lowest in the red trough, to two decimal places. -0.37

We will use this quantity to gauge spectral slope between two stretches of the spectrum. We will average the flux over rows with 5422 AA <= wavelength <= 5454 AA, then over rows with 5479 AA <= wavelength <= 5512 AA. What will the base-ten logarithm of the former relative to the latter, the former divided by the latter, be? 0.027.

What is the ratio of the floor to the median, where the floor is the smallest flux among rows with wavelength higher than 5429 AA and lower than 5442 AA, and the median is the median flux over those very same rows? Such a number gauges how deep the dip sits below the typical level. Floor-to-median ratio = 0.94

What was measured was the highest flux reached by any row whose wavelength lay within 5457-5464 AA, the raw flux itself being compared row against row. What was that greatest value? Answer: 1.231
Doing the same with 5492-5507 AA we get 1.222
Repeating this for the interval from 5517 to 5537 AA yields 1.219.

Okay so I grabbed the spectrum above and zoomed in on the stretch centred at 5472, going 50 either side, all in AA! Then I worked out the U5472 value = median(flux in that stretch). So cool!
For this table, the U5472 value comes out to 1.18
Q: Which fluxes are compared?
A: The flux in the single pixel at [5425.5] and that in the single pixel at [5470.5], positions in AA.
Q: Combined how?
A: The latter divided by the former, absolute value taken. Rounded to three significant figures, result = 0.958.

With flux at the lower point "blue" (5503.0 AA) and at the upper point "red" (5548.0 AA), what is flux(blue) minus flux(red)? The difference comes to -0.19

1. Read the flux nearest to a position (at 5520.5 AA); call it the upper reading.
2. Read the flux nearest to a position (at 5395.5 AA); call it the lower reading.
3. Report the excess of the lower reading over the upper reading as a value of 0.10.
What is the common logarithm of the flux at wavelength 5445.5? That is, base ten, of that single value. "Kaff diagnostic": 0.093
